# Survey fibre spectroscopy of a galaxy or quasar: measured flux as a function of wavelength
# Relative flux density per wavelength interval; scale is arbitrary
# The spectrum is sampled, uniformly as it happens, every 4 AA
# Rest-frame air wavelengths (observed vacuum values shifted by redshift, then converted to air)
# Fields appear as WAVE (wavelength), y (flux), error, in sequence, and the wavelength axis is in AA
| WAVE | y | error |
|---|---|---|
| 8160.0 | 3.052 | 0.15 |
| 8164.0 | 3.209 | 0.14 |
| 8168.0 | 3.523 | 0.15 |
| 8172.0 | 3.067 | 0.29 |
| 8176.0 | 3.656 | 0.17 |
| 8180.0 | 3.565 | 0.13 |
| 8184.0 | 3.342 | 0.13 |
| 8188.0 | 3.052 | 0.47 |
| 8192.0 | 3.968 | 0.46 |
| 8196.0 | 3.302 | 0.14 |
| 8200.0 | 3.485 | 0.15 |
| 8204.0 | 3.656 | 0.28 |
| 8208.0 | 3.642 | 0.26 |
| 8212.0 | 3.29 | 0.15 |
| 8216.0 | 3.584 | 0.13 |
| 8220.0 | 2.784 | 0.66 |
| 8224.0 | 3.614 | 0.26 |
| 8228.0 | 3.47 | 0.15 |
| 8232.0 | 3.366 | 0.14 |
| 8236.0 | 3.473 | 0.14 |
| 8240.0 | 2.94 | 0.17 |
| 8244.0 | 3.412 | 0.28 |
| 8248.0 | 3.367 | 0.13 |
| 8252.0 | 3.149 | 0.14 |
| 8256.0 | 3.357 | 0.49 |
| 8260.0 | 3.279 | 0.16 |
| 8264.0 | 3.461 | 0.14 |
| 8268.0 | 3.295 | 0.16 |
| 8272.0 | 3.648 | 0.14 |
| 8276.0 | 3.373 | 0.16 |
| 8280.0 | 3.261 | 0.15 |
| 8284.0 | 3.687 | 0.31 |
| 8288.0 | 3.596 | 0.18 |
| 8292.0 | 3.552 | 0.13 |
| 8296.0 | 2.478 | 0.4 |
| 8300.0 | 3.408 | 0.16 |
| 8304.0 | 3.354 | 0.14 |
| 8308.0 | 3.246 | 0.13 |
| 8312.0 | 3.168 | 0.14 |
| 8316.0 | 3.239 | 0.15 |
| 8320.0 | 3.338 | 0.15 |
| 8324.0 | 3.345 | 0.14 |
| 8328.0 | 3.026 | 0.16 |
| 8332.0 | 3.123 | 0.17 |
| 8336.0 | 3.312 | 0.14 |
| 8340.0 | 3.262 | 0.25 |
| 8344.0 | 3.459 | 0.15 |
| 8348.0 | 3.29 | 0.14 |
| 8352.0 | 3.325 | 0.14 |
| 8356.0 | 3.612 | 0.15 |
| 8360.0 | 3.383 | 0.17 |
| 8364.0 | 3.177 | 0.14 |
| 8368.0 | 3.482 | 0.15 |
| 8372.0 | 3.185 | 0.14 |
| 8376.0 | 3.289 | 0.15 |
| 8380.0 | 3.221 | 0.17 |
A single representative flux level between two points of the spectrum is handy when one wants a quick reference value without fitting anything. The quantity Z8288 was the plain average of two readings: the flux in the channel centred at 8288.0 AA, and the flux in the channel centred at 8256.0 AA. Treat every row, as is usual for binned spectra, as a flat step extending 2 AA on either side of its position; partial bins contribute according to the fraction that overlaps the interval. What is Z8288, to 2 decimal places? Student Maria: 3.48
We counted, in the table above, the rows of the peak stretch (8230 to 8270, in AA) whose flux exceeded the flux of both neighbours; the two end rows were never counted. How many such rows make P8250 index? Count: 4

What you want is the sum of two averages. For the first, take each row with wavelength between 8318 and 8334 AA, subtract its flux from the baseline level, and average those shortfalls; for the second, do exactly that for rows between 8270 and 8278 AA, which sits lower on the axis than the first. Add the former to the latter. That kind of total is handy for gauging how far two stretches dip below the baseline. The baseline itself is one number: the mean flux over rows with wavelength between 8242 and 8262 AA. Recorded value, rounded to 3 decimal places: -0.093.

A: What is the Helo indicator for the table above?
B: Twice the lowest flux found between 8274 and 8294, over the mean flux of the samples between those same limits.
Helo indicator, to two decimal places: 1.87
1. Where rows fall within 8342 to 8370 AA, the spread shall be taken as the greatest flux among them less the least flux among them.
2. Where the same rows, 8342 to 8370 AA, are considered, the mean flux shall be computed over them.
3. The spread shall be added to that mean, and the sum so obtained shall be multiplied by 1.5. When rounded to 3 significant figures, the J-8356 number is 5.74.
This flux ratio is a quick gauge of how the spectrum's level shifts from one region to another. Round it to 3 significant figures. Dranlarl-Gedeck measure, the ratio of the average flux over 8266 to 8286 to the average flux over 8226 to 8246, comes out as 1.04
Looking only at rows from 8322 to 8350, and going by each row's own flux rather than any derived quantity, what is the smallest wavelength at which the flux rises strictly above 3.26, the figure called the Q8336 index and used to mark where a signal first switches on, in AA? 8324.0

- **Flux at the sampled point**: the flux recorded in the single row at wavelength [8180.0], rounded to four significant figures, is 3.565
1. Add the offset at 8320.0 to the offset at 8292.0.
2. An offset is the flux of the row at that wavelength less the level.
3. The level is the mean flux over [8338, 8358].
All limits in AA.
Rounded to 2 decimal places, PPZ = 0.11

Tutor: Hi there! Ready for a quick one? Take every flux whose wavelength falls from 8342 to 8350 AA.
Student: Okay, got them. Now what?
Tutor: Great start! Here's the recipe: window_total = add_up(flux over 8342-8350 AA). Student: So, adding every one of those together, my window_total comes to 7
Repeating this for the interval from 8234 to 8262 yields 23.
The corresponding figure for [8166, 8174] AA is 7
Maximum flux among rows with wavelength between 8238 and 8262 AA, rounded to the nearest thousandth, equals 3.412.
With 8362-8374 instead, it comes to 3.482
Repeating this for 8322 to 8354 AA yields 3.459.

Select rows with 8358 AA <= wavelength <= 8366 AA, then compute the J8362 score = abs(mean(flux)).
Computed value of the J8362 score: 3.28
